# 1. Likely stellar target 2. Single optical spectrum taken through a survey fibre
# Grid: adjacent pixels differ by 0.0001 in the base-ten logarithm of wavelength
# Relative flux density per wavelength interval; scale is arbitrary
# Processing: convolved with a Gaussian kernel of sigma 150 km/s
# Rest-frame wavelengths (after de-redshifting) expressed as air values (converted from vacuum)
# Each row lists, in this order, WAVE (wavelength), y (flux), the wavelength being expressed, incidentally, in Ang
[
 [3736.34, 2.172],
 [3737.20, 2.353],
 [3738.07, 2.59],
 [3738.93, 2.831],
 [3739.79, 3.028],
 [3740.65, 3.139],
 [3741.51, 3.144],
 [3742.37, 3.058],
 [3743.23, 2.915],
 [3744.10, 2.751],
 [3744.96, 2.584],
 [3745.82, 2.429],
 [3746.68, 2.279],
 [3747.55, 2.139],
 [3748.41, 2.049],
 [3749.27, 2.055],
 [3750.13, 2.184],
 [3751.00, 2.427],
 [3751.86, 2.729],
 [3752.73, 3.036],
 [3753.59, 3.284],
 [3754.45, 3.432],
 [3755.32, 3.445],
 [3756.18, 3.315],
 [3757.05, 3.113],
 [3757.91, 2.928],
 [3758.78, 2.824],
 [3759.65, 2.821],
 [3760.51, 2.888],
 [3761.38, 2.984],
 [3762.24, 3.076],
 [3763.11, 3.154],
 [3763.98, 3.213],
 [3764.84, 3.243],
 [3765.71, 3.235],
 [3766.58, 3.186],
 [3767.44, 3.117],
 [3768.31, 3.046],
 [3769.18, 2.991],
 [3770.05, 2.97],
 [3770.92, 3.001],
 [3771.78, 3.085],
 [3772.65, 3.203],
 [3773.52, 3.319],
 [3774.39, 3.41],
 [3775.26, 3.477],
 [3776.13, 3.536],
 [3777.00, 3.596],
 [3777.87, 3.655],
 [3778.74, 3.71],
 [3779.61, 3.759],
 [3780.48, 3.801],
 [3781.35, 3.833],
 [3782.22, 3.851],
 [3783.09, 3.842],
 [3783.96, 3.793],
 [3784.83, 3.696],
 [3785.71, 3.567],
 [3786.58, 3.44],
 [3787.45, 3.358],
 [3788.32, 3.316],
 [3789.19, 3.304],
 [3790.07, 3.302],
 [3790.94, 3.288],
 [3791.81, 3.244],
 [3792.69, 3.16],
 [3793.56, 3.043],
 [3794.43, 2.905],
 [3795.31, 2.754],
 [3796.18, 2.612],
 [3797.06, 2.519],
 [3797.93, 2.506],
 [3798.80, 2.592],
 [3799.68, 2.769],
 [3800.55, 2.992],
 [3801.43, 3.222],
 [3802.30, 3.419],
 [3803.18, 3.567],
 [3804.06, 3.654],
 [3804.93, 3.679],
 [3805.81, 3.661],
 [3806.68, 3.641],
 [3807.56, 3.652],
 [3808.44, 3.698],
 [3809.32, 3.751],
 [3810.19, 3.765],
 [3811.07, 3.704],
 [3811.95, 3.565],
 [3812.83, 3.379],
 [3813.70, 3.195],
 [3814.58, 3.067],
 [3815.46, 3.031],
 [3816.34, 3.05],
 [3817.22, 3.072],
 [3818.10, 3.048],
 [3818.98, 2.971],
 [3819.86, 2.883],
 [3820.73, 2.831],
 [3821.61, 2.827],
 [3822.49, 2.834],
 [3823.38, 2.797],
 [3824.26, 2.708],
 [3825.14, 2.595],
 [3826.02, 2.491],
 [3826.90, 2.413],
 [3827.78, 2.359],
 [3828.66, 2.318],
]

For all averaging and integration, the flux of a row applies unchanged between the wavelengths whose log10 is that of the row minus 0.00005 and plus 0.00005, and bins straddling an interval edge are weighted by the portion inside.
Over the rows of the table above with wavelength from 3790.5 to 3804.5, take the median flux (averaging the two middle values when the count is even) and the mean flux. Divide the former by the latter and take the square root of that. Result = 1.000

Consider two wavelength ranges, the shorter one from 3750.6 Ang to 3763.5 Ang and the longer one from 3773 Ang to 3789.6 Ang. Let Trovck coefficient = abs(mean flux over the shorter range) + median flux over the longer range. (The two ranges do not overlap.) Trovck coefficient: 6.63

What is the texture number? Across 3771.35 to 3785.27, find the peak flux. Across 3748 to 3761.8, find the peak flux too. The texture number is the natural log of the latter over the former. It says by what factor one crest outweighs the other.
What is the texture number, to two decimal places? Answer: -0.11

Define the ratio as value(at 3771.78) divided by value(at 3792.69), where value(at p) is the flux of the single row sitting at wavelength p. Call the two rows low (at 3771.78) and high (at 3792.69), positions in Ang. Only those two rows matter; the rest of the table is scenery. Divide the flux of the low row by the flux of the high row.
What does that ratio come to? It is 0.98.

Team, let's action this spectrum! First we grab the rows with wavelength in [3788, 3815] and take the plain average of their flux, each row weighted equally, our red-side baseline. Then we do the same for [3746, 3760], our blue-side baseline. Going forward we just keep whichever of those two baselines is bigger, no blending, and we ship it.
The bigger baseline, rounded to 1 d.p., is 3.3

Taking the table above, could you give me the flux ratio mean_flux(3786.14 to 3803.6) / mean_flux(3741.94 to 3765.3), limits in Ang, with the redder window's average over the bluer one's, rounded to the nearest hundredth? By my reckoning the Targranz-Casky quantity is 1.08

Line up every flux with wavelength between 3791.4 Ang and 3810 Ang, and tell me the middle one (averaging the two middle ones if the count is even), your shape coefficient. 3.2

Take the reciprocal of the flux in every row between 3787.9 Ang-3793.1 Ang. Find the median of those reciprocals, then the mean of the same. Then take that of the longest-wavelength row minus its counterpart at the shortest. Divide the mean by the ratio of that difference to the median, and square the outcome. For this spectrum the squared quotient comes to 39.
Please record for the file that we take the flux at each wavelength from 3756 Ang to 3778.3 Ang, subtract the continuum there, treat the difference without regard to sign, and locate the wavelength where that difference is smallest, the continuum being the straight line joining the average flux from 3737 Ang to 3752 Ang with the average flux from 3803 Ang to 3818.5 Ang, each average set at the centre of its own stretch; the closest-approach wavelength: 3759.65 Ang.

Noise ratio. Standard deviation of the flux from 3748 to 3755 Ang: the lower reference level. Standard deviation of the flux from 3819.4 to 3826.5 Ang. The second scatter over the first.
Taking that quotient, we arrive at 0.2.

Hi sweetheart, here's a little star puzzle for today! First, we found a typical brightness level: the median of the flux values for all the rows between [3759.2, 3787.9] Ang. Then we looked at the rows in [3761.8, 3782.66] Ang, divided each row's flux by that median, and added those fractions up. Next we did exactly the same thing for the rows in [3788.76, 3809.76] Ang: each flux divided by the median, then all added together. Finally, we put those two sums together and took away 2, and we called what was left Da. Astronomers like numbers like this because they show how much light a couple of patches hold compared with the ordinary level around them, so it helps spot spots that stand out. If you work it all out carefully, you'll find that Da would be 45.4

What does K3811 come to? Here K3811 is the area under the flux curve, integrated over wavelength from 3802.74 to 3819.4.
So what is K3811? 57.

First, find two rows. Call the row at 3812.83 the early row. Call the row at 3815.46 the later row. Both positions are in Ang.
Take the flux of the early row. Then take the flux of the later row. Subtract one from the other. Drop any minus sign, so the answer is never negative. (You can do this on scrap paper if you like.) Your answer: 0.35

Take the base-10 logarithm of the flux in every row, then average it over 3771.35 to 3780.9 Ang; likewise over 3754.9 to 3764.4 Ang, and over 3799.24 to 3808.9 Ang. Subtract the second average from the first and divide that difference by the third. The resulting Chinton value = 0.11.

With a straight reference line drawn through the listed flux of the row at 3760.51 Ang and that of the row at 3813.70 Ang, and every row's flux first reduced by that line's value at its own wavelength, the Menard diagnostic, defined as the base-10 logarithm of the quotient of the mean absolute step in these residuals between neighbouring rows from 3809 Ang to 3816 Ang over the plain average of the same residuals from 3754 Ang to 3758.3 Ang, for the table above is -0.54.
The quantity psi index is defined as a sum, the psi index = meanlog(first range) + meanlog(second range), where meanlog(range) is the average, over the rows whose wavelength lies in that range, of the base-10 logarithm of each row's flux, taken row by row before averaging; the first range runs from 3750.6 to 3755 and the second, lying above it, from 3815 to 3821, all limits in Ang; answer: 0.95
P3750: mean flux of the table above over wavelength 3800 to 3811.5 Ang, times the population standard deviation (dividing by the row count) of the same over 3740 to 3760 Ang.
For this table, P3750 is 1.5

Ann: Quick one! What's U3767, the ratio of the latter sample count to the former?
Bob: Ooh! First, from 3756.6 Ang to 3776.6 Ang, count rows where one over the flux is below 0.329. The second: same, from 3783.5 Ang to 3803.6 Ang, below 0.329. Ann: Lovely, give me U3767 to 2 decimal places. 1.00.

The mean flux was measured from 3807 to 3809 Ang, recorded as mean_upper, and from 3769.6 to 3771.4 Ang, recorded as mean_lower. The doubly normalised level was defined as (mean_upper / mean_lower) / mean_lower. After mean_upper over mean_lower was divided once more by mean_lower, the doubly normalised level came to 0.41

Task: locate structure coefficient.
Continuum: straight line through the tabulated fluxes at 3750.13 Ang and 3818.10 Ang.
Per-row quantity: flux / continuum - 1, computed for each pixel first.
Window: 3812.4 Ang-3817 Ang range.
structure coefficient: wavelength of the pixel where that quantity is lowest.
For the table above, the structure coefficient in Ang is 3815.46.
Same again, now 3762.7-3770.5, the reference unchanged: 3770.05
